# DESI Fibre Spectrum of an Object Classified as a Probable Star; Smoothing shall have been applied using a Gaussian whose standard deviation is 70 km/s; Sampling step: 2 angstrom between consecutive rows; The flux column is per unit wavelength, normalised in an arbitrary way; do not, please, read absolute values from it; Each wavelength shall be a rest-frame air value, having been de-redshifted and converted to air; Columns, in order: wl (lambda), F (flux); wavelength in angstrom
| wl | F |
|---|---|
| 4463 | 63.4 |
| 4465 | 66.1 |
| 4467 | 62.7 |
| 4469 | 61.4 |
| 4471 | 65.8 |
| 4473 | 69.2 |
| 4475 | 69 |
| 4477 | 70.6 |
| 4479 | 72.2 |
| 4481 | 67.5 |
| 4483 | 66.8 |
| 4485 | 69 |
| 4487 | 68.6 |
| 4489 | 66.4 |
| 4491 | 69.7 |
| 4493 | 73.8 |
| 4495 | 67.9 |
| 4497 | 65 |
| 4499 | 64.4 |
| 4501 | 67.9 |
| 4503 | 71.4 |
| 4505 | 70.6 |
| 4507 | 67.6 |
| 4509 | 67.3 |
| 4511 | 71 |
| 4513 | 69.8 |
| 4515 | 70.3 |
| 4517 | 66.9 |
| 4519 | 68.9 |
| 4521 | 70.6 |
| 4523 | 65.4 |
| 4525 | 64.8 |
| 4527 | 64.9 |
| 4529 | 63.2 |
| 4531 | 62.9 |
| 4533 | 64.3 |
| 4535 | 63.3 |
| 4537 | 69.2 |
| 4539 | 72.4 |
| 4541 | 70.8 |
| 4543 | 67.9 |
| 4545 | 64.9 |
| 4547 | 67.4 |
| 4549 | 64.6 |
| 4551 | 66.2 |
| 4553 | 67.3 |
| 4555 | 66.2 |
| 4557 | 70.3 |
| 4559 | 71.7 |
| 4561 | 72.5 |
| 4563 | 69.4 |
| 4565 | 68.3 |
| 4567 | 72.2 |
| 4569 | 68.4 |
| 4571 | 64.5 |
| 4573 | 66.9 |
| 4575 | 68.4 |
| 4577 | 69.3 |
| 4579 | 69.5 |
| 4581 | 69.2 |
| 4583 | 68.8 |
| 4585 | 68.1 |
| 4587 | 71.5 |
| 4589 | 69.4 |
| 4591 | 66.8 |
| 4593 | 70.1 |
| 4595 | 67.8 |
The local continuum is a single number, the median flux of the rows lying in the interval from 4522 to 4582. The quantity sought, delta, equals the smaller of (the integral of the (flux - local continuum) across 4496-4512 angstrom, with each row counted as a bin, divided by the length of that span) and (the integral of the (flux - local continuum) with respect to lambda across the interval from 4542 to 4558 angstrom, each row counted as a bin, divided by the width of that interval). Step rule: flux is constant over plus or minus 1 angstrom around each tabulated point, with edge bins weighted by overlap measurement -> -0.8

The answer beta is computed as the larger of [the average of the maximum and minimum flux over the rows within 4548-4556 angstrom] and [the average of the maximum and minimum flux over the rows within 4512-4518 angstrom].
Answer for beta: 68.6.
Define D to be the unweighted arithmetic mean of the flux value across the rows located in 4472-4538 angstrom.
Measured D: 67.9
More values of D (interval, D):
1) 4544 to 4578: 68.1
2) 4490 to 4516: 69.0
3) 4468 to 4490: 67.9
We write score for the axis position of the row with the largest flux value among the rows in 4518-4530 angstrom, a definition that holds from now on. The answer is 4521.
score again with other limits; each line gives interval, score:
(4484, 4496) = 4493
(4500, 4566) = 4561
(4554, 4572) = 4561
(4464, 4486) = 4479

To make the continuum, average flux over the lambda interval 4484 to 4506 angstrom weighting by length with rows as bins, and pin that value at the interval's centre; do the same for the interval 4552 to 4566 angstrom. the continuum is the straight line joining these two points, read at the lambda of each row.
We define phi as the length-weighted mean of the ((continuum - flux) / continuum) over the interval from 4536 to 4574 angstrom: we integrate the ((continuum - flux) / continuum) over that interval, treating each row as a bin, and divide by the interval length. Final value 0.012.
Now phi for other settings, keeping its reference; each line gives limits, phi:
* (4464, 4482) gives 0.017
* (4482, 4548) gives 0.016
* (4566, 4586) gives 0.015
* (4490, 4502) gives 0.007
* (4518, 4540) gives 0.039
